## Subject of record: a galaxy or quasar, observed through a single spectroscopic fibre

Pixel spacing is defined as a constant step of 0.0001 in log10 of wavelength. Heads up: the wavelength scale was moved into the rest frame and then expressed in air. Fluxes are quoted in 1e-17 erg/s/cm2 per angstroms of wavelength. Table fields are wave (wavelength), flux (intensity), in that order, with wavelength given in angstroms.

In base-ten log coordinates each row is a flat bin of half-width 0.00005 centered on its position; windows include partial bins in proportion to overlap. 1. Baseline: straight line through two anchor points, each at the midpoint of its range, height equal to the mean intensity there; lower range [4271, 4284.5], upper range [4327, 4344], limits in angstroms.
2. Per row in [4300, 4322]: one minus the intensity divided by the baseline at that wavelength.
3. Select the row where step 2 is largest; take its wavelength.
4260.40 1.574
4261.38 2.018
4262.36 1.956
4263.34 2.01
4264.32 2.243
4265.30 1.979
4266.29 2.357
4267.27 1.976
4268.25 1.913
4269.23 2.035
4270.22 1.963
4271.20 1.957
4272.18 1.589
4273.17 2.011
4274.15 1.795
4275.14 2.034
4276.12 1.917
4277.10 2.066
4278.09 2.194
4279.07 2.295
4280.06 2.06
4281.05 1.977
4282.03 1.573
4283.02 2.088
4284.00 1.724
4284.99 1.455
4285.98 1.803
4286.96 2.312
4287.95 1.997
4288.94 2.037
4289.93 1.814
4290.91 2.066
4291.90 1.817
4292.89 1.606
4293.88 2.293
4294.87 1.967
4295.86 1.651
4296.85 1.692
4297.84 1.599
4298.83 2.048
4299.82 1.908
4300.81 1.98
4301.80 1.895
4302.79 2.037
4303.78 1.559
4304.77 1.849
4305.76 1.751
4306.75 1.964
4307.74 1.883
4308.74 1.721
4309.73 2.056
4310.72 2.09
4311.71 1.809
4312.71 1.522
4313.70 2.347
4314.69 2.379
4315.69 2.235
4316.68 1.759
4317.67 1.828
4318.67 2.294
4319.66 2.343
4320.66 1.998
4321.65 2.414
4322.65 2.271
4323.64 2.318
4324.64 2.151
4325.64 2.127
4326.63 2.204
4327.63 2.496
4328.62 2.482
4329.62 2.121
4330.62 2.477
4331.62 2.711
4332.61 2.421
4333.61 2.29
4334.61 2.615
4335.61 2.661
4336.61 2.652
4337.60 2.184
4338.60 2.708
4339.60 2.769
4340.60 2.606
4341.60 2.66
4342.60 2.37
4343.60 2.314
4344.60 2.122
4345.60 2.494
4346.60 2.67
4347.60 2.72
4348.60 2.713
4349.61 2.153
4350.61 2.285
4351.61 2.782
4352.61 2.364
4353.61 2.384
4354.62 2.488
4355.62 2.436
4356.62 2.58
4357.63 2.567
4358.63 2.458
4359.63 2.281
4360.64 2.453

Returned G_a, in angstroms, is 4312.71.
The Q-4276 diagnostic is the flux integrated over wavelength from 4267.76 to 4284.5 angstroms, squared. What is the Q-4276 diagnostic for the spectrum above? 1068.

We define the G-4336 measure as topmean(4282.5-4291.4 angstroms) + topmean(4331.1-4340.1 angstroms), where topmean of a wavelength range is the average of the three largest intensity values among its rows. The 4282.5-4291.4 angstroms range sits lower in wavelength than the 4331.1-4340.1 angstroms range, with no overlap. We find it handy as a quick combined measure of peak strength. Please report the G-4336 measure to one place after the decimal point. 4.9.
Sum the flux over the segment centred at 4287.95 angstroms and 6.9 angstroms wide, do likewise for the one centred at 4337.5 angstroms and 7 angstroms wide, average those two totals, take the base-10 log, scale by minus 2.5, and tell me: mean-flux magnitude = -3.00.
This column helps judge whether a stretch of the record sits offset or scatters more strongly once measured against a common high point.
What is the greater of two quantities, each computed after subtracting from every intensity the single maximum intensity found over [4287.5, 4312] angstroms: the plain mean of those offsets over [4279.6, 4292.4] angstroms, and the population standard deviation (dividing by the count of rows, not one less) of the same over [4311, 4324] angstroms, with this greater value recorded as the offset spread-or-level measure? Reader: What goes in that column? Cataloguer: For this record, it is 0.284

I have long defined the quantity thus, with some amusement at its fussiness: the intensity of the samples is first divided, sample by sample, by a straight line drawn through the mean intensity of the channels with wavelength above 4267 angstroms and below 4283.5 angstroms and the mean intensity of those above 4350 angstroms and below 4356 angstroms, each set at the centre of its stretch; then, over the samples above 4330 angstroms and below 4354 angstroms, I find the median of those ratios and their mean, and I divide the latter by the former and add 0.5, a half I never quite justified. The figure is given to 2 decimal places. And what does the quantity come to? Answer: 1.47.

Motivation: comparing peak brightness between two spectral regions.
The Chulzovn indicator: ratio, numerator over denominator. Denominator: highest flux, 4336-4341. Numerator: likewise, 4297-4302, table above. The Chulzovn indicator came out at 0.74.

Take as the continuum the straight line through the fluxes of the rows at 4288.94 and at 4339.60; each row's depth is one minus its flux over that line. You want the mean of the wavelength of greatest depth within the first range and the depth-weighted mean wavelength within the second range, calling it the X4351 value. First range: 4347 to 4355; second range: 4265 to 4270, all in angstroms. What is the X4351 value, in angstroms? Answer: 4308.3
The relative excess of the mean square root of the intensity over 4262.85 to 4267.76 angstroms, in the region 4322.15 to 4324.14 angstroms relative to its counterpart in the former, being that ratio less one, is 0.043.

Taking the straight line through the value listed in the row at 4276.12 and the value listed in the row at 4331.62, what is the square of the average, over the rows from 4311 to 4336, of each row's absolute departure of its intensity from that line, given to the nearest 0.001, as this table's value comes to 0.120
